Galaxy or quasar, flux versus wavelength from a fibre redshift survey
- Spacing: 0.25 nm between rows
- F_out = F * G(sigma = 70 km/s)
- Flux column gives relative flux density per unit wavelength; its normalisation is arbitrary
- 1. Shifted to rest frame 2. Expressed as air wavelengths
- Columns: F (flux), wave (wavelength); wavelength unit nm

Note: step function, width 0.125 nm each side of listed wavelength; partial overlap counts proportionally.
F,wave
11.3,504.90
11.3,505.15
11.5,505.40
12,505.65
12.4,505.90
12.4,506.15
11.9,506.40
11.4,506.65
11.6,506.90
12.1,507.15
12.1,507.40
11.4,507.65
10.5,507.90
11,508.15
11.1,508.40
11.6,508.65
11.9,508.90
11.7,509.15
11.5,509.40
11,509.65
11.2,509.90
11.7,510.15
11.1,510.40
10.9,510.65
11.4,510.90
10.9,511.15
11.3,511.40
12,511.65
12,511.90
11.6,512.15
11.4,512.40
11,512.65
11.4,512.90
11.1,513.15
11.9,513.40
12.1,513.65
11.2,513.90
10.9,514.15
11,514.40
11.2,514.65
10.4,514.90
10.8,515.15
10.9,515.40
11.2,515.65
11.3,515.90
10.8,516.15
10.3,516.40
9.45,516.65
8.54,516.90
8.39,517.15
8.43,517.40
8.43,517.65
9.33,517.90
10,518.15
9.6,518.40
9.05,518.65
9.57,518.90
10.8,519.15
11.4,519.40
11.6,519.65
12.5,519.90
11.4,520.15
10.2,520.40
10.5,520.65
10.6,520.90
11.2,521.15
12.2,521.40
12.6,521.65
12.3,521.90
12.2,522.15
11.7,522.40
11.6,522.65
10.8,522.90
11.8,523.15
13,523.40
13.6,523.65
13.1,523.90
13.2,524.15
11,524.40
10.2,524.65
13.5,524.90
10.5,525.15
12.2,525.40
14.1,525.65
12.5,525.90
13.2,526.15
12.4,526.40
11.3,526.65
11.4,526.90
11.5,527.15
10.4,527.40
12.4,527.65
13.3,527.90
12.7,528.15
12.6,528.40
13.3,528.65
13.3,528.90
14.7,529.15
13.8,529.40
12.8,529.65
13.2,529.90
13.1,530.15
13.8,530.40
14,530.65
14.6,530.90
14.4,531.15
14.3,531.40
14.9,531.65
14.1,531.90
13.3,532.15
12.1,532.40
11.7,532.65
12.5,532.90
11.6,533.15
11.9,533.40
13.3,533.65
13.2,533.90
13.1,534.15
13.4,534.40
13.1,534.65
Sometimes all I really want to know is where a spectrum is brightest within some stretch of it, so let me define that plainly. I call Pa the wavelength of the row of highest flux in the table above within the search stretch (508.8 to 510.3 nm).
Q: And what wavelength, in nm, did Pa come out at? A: 508.90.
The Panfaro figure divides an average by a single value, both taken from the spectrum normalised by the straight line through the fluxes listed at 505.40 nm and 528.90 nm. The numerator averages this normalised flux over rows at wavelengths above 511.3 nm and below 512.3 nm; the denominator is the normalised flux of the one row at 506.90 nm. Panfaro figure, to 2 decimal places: 0.98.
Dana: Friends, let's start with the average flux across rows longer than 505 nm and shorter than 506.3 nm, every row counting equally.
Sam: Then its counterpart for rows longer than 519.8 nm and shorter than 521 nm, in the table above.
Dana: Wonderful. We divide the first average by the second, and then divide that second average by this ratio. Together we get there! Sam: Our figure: 10.2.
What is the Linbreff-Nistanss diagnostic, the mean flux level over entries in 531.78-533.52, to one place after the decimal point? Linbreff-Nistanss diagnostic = 12.5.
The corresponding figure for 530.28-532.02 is 14.3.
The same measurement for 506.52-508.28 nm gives 11.4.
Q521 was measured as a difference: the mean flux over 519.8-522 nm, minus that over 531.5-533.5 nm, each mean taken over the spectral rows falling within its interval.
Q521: -1.3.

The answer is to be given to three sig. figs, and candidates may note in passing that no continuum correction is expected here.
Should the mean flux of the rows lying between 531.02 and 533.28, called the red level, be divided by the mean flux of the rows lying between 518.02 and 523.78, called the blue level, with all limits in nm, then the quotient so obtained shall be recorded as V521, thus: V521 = 1.17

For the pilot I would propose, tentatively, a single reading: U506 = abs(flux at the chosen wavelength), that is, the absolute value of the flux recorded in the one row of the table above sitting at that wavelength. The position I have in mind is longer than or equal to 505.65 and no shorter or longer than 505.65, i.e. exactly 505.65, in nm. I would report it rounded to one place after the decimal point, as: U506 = 12.0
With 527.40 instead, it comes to 10.4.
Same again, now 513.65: 12.1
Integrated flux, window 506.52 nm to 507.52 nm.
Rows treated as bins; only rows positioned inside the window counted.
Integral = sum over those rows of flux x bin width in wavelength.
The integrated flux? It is 12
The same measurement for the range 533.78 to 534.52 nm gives 10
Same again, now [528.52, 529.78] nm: 17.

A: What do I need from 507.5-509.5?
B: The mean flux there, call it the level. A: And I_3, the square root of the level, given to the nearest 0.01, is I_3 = 3.37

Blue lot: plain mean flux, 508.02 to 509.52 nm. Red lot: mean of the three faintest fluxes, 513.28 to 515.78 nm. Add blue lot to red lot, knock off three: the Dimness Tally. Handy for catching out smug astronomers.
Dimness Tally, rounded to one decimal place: 19.2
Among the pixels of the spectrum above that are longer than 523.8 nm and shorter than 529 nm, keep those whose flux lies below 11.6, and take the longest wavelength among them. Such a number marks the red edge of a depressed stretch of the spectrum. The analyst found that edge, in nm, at 527.40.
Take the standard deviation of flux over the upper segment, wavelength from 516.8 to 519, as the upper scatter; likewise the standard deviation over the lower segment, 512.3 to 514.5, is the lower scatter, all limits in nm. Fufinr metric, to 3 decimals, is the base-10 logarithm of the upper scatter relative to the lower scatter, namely 0.167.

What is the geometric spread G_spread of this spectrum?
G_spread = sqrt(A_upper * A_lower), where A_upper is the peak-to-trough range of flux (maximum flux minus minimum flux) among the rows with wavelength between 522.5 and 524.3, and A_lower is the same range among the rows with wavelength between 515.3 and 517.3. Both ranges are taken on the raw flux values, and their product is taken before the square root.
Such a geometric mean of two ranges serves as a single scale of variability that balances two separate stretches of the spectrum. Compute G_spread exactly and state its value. 2.85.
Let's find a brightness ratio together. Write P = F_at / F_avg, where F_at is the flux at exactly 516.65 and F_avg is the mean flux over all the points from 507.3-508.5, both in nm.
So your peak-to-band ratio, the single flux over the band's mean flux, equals 0.84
